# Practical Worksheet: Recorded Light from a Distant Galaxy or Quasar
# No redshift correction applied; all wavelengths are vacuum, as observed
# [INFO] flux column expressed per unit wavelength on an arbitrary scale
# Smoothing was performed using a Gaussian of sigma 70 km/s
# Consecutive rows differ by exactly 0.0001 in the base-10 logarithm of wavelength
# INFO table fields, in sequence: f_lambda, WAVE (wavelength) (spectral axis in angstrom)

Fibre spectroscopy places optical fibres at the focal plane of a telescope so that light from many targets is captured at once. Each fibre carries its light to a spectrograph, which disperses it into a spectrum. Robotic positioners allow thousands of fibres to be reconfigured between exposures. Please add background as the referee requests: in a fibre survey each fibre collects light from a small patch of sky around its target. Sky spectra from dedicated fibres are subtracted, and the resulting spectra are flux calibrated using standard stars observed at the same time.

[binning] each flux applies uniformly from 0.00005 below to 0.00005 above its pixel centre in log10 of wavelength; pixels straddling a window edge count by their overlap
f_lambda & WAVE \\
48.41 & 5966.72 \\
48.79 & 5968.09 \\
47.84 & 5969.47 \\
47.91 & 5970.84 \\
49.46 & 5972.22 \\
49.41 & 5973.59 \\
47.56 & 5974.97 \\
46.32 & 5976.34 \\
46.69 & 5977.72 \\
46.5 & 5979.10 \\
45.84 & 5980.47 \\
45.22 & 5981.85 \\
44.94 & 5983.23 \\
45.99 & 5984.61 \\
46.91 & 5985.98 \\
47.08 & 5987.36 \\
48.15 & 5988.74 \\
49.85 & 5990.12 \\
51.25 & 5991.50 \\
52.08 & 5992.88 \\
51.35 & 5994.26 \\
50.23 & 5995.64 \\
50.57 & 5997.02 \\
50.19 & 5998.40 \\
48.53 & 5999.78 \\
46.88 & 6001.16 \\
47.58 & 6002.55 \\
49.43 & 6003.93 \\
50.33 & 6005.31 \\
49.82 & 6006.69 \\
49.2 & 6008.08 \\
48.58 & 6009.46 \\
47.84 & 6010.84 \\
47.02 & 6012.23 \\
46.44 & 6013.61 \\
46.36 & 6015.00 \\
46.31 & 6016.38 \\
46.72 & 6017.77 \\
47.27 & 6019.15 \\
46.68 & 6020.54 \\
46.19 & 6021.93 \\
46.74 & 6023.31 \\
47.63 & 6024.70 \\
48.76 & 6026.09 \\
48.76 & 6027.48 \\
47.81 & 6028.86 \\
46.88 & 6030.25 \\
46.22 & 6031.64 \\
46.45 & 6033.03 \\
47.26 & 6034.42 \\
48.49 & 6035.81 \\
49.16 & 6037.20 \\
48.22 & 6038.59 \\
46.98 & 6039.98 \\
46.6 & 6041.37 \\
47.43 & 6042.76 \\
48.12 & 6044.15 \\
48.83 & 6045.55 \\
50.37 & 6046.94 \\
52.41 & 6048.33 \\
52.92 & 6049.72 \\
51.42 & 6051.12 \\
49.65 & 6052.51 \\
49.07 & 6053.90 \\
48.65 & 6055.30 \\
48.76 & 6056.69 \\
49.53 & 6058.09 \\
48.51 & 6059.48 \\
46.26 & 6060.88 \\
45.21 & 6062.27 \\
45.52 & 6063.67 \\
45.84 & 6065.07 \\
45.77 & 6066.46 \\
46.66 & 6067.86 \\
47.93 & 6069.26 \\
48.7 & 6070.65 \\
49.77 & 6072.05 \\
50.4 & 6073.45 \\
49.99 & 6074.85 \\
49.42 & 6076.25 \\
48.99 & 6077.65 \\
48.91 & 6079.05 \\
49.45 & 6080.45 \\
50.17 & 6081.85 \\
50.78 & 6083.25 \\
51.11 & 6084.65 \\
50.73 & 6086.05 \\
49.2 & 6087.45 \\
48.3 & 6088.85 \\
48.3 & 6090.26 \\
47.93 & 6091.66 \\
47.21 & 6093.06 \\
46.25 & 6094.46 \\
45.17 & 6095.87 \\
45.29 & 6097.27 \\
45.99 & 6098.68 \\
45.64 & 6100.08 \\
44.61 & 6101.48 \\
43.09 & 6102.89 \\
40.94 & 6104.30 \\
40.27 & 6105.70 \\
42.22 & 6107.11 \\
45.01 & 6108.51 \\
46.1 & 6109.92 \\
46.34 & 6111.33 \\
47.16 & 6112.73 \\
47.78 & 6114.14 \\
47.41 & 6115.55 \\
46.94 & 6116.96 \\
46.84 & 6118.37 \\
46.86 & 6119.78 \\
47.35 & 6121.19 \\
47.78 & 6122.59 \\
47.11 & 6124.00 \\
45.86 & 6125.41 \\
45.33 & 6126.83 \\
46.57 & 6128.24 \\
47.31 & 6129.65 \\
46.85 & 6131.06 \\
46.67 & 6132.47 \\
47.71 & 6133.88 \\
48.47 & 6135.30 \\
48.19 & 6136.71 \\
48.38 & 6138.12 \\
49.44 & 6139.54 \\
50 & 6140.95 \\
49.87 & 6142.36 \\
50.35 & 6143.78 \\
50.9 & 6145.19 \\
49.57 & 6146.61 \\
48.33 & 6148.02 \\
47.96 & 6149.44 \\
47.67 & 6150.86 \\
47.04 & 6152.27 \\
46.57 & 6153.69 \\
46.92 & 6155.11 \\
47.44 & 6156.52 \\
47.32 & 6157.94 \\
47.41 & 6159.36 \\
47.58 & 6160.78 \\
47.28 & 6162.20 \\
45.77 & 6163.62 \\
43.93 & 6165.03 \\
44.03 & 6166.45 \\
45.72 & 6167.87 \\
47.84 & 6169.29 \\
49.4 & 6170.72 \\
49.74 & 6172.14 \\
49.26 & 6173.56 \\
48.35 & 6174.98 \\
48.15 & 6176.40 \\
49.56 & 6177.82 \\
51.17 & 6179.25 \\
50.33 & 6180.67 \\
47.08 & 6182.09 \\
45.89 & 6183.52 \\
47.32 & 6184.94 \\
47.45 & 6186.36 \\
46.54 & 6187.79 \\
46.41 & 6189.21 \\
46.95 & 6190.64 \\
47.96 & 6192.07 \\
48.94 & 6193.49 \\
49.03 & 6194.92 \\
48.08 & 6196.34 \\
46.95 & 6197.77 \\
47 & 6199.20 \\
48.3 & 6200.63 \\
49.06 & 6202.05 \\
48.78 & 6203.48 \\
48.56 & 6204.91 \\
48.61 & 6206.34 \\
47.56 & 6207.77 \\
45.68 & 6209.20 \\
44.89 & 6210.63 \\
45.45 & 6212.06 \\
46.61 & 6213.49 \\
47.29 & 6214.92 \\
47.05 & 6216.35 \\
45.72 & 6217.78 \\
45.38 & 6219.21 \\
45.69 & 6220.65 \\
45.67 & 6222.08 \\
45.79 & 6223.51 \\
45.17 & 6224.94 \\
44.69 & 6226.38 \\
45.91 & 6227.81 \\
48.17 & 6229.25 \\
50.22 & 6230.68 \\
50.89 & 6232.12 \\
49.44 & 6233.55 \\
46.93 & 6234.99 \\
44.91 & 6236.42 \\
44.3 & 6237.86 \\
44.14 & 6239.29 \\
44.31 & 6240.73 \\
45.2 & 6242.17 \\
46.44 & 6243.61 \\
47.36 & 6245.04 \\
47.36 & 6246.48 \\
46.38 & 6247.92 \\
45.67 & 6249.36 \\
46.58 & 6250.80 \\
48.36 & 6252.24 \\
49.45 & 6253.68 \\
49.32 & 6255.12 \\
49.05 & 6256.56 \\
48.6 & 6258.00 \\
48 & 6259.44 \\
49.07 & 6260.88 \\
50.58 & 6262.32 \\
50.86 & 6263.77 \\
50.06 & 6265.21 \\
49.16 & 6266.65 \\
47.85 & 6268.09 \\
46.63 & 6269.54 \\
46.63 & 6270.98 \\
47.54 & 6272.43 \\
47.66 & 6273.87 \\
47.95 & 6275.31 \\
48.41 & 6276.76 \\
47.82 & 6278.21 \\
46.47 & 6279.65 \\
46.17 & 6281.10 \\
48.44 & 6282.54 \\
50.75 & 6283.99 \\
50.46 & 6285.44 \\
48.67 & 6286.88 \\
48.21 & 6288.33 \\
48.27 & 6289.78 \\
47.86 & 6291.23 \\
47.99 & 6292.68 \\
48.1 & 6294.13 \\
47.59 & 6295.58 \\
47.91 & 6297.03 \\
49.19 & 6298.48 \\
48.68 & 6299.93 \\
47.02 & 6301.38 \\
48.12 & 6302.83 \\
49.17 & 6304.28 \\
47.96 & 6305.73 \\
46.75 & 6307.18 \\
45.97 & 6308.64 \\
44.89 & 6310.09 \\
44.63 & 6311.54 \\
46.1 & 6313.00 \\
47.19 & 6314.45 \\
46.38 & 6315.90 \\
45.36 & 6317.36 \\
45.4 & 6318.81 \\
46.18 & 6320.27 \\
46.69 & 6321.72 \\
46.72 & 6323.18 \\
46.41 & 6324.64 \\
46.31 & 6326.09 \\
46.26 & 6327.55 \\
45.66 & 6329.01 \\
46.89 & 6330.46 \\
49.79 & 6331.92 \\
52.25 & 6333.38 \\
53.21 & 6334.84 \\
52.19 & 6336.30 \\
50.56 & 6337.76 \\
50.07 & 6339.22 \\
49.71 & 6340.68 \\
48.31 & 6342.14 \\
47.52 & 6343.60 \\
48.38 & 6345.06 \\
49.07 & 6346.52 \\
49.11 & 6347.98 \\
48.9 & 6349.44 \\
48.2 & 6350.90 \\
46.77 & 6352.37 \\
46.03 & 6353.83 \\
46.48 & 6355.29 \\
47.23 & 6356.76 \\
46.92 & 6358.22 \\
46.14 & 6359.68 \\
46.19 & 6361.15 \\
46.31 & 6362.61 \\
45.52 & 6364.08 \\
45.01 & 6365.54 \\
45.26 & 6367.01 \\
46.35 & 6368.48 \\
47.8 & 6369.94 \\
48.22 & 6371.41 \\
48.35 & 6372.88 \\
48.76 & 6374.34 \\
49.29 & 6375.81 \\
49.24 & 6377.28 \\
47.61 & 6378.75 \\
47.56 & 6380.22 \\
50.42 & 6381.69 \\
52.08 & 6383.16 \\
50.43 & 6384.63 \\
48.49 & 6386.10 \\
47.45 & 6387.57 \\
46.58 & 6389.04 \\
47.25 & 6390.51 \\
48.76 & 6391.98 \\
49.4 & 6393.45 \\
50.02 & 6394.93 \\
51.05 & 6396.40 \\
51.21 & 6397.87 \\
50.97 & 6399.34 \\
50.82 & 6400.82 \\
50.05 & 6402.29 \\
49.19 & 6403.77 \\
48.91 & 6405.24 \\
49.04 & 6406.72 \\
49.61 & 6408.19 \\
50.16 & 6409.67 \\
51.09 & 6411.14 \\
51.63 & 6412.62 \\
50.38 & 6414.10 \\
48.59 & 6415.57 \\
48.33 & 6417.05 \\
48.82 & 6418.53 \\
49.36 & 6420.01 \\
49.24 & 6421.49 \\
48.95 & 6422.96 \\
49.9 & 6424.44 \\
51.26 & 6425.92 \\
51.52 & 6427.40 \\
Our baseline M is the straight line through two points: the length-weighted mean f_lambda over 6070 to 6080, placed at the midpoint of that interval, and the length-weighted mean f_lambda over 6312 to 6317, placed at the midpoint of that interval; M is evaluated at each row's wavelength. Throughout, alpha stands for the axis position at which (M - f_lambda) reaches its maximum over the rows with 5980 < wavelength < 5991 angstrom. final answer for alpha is 5983.23 angstrom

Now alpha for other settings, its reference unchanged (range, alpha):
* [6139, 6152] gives 6150.86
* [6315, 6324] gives 6317.36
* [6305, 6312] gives 6311.54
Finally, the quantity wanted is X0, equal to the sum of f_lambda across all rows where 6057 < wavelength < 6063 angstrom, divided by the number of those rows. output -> 47.4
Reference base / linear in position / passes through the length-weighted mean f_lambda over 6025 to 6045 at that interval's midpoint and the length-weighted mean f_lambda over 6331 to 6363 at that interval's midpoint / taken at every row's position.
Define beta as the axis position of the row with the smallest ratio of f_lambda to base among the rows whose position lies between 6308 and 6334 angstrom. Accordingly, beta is 6311.54 angstrom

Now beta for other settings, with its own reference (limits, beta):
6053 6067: 6062.27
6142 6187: 6165.03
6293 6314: 6311.54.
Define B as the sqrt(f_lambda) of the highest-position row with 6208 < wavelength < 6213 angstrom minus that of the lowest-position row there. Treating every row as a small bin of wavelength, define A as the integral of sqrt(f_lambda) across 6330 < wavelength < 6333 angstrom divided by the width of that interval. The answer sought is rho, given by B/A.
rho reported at 0.00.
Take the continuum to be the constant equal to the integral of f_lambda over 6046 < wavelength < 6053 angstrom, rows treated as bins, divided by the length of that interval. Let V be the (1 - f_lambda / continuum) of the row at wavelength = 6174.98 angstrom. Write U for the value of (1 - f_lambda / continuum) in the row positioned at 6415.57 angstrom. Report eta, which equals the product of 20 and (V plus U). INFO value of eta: 2.2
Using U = 0.054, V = 0.058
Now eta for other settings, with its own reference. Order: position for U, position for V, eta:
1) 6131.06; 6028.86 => 3.1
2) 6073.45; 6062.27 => 2.8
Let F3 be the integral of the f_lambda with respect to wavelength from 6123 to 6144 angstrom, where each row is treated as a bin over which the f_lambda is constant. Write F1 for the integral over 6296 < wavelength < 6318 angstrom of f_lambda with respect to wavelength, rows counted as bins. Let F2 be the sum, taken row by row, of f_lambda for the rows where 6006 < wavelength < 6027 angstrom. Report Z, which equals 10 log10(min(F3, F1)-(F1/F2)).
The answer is 30.0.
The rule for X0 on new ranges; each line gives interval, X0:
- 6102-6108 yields 41.6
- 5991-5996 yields 51.2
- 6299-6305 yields 48.2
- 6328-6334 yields 48.6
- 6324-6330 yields 46.2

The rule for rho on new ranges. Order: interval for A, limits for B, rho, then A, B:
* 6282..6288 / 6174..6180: 0.03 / 7.04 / 0.20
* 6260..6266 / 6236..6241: -0.01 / 7.08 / -0.04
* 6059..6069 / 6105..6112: 0.07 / 6.80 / 0.46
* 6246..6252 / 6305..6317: -0.02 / 6.82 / -0.12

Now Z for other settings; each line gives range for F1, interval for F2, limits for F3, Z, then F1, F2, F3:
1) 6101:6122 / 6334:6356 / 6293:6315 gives 29.8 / 951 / 735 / 1041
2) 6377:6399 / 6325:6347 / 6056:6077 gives 30.0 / 1083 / 736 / 1005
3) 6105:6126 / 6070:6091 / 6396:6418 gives 29.9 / 968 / 744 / 1101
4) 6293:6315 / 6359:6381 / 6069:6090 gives 30.2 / 1041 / 708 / 1041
